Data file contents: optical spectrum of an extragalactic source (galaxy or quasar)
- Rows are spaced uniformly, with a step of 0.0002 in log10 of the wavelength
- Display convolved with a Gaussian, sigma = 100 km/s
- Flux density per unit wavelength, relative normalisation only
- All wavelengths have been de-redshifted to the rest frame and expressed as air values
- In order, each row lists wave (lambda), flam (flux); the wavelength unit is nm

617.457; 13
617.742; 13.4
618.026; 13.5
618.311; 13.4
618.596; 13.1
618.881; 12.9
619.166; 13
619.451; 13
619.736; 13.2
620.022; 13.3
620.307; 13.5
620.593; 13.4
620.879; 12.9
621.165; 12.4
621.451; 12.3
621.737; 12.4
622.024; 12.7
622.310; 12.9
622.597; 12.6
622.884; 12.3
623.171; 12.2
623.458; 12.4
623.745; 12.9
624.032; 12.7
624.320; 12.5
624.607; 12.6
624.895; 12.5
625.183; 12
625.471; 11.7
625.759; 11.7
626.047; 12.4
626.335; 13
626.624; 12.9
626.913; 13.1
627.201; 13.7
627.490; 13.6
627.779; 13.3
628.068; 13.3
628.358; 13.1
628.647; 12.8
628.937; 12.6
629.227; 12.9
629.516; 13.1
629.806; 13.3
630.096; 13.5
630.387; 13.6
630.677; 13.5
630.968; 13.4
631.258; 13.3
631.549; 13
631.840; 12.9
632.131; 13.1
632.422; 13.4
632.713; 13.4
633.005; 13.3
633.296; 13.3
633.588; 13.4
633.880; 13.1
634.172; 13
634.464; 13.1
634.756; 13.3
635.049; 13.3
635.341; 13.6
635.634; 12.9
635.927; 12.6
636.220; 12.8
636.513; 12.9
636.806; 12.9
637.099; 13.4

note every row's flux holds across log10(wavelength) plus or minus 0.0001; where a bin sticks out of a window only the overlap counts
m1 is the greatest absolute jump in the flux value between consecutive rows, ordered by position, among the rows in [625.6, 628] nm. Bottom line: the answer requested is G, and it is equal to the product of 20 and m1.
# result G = 14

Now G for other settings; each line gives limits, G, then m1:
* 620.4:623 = 10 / 0.50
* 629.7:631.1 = 4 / 0.20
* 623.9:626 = 10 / 0.50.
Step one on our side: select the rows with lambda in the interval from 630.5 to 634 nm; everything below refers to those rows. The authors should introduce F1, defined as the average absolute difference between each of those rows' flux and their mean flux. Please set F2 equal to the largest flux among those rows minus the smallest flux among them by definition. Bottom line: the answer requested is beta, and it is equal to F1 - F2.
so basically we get -0.44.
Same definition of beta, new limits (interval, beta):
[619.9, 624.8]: -0.99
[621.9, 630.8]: -1.57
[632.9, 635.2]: -0.28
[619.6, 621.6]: -0.80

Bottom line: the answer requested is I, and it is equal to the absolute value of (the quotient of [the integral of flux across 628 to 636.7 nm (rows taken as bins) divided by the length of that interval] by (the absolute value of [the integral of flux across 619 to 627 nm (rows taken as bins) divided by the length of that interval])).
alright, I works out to 1.04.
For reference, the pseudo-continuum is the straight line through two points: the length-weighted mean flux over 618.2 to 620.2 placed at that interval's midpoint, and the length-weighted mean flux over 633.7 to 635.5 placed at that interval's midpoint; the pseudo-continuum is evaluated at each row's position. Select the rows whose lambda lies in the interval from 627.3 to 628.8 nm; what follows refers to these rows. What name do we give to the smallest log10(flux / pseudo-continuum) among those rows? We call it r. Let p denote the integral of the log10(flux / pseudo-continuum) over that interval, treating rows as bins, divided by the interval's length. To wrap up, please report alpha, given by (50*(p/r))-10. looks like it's -15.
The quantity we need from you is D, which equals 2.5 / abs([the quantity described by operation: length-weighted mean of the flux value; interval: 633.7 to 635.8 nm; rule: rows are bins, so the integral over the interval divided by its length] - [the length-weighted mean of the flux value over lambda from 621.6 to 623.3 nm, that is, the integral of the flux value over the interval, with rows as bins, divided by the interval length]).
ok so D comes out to 3.7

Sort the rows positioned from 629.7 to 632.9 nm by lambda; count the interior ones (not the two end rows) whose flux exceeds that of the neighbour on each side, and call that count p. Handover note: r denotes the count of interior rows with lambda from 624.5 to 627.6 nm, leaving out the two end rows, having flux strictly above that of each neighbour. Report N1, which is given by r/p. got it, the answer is 2.0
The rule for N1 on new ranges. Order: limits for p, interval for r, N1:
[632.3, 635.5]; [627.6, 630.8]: 1.0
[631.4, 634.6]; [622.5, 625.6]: 2.0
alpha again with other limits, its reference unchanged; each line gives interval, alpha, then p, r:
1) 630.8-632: -1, -0.002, -0.010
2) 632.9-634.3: -9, 0.000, -0.008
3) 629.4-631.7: -41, 0.004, -0.007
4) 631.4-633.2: -5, -0.001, -0.010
